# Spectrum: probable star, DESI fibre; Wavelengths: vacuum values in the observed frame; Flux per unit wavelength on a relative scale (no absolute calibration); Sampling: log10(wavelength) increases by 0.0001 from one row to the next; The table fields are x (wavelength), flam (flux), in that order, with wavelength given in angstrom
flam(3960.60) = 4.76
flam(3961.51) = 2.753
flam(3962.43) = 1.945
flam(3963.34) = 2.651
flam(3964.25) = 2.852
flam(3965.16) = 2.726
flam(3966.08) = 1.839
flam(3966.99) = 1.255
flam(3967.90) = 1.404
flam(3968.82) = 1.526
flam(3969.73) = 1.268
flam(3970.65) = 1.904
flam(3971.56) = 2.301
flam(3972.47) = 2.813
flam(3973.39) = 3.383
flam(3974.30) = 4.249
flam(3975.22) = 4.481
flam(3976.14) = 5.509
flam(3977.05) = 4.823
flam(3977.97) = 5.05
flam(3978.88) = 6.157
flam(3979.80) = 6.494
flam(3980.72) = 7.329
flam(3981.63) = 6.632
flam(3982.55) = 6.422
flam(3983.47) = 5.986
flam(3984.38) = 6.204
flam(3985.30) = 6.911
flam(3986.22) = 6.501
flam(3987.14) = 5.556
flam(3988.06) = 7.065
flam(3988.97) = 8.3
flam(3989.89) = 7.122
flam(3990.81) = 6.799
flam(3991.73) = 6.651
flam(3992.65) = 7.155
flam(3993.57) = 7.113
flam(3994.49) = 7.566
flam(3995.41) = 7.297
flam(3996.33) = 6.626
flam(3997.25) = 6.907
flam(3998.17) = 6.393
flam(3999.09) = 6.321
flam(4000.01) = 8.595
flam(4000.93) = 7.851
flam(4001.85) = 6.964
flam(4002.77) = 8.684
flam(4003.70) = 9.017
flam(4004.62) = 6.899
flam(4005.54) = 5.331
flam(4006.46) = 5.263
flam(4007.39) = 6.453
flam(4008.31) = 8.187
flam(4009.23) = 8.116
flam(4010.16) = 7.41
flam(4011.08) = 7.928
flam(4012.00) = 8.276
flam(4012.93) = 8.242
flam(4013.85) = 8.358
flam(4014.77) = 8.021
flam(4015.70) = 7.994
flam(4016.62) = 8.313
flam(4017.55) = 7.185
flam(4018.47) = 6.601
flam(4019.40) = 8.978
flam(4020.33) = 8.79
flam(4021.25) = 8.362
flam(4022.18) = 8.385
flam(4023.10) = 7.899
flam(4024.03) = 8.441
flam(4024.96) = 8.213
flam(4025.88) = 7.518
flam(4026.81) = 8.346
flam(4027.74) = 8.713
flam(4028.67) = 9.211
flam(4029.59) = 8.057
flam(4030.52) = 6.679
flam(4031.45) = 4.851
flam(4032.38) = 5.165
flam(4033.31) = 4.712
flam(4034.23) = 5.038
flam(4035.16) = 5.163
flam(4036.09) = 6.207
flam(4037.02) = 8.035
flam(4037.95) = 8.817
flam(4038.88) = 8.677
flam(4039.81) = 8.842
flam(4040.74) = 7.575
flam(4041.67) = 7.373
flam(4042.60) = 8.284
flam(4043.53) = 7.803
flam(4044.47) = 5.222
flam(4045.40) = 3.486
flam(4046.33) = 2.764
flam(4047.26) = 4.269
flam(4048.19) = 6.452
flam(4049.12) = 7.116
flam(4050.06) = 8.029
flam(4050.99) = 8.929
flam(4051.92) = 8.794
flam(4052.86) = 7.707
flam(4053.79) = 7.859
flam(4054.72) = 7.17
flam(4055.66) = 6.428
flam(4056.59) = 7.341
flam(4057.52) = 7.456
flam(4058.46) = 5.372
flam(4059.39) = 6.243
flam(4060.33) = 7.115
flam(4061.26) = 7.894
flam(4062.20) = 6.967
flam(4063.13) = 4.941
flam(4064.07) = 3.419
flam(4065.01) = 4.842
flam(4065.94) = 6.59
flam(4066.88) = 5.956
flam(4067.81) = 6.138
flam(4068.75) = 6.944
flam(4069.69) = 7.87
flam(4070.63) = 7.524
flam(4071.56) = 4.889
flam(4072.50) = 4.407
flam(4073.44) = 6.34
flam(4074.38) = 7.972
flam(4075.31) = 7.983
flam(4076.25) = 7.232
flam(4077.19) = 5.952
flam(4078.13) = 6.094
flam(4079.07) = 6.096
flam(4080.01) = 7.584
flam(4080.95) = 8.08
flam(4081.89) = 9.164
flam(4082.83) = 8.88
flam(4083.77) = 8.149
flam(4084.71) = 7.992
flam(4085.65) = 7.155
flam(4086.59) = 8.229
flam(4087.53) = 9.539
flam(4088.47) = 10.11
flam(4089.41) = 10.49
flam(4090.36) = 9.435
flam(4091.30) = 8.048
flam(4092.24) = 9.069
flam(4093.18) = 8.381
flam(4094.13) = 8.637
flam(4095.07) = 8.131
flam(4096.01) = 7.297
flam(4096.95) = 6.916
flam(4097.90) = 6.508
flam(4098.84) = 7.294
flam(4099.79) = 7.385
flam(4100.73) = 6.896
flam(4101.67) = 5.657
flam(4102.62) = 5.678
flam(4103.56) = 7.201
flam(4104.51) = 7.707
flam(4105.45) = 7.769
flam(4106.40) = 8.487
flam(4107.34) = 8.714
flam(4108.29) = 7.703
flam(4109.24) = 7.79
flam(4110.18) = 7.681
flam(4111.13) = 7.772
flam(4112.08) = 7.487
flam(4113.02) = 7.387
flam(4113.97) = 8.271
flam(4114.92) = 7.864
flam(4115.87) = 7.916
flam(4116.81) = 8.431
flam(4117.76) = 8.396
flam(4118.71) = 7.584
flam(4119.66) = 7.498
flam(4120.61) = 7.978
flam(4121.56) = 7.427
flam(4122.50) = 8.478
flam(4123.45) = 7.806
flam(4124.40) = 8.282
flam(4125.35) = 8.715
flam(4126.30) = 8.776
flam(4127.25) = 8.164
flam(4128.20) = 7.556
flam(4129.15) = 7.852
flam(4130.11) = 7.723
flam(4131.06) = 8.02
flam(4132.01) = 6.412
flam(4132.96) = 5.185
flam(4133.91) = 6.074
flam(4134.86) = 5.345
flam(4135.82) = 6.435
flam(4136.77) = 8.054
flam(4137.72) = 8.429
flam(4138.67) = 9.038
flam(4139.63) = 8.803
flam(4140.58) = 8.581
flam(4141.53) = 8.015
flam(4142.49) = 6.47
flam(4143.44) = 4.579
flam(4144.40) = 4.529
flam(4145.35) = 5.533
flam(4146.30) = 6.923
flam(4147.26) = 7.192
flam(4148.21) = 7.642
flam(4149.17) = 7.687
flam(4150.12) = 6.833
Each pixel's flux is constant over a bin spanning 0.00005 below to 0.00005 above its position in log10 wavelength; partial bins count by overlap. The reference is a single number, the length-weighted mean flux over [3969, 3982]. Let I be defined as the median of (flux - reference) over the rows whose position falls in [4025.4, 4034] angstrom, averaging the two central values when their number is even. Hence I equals 3.1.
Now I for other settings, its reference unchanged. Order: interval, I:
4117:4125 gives 3.5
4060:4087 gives 2.7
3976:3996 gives 2.3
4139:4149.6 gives 2.8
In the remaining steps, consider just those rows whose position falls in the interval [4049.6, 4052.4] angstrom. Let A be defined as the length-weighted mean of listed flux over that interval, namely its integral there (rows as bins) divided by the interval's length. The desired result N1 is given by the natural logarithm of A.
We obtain 2.15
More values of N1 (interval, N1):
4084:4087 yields 2.06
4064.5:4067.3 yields 1.75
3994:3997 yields 1.97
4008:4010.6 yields 2.06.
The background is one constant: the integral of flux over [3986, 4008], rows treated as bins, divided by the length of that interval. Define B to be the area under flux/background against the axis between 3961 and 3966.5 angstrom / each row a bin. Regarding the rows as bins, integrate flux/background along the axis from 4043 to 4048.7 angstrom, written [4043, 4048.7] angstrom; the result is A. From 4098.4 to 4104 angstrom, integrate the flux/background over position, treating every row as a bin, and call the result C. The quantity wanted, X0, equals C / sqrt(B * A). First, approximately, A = 4.1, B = 1.9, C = 5.3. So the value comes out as 1.88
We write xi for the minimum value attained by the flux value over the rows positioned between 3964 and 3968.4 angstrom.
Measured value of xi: 1.255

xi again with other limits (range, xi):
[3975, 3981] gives 4.481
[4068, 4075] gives 4.407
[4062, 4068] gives 3.419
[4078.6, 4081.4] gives 6.096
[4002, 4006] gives 5.331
